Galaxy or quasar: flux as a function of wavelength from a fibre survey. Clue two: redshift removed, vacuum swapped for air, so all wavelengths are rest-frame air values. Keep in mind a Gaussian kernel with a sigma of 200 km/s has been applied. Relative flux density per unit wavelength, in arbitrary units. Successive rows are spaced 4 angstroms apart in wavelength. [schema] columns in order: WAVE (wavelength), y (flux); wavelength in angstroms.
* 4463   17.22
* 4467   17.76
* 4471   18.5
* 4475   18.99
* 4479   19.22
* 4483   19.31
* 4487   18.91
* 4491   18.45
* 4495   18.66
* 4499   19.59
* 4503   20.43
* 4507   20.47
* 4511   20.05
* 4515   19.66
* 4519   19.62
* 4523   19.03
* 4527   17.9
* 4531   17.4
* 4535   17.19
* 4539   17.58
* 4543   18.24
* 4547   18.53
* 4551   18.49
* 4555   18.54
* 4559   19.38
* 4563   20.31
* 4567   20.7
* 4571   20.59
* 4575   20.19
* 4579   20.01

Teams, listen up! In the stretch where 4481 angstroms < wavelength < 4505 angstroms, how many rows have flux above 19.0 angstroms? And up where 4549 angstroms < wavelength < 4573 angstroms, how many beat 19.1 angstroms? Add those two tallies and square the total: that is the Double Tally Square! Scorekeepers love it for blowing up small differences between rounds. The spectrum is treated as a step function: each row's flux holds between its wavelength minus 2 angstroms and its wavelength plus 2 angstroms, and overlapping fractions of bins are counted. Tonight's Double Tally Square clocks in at 49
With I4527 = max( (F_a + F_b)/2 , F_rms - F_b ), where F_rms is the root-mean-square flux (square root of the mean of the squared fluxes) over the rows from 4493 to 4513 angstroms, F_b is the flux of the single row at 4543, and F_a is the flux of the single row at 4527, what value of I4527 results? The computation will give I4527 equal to 18.1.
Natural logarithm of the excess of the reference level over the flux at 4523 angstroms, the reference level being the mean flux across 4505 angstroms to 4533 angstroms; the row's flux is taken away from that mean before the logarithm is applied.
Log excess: -2.0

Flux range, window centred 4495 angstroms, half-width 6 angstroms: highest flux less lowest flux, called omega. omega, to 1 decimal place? 1.1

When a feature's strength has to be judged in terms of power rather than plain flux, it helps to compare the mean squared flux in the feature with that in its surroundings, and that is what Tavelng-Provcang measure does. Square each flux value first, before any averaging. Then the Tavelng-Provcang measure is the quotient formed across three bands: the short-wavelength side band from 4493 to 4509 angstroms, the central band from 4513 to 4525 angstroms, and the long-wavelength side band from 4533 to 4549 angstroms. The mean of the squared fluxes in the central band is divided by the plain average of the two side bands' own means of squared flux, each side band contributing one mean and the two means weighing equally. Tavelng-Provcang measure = 1.061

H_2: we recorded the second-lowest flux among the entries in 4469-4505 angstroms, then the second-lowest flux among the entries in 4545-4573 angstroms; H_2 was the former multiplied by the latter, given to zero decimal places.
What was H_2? 343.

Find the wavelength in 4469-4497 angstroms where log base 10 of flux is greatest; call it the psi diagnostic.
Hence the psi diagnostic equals 4483 angstroms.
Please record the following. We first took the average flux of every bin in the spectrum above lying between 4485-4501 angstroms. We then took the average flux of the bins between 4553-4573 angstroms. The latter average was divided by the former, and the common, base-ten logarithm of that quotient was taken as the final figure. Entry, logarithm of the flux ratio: 0.022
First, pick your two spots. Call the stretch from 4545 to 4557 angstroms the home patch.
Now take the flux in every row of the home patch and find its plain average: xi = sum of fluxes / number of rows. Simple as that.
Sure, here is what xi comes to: 18.5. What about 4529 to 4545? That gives 17.6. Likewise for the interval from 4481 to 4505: 19.2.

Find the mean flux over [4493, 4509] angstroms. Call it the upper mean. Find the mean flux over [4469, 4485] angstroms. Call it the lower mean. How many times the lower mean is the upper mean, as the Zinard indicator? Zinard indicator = 1.04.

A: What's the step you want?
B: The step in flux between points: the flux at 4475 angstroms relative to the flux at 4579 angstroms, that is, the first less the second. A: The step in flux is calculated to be -1.0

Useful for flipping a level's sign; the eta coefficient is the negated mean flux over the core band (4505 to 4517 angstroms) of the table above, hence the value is -20.1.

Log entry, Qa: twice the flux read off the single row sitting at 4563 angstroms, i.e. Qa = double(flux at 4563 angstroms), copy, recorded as 40.6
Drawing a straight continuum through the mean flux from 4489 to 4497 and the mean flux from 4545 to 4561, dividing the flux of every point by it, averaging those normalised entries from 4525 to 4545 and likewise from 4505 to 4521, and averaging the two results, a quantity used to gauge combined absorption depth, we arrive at 1.01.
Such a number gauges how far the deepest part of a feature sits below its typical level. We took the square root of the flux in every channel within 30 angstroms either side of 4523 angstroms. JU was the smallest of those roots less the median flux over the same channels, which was -14.5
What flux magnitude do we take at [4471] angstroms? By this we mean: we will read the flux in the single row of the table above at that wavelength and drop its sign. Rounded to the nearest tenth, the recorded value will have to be 18.5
